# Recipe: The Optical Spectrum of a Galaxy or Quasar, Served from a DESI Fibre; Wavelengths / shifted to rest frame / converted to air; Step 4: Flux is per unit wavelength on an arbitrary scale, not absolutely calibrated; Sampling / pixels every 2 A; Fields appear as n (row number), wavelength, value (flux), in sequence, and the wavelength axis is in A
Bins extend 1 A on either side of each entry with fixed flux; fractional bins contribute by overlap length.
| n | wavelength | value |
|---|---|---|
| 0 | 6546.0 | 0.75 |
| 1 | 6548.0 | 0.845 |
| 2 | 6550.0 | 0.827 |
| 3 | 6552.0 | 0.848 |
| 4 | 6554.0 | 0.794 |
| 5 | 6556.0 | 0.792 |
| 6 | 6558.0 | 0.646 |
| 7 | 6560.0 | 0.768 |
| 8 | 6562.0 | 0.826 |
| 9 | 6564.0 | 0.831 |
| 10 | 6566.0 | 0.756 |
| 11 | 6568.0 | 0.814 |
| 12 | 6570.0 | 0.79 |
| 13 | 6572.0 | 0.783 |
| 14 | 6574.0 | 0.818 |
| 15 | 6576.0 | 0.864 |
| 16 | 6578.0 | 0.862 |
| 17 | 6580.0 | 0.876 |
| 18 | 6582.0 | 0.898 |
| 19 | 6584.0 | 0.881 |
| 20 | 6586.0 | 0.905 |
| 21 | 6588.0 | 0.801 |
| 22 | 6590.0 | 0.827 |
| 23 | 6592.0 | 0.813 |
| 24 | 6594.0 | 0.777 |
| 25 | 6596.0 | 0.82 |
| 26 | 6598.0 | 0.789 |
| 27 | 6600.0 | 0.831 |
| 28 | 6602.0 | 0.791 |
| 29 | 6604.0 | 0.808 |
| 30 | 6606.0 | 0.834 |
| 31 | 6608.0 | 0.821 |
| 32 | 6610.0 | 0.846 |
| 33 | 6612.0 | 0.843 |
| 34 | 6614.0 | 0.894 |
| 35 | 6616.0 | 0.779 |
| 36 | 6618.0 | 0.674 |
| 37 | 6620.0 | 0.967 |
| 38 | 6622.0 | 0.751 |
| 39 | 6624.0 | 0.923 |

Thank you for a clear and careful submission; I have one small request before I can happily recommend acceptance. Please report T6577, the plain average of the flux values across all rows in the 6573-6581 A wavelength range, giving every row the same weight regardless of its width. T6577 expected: 0.855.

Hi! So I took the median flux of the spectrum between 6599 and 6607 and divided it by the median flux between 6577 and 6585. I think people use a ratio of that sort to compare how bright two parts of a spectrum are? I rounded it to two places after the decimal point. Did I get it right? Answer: 0.93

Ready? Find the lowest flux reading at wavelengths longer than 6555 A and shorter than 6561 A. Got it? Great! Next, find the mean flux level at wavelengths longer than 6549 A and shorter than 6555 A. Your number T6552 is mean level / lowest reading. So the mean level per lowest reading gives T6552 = 1.27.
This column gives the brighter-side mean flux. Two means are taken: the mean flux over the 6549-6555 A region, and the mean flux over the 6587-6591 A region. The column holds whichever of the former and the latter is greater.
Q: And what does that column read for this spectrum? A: 0.82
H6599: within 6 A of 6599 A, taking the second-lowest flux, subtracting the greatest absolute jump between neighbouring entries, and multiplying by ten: 7.5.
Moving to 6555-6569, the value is 6.1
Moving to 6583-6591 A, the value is 7.2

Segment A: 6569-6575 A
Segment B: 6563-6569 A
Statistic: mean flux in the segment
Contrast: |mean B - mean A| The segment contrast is 0.00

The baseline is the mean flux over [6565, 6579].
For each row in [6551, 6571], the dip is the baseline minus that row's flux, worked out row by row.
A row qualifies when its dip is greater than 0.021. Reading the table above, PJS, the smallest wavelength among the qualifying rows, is 6558.0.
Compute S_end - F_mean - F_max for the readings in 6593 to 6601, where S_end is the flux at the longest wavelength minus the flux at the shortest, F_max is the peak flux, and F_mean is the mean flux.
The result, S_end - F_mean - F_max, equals -1.58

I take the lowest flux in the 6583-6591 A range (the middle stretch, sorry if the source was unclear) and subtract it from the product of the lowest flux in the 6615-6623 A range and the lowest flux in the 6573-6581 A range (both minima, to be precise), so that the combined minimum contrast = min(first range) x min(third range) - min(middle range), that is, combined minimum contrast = -0.25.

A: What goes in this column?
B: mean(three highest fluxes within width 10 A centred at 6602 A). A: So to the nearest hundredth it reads 0.82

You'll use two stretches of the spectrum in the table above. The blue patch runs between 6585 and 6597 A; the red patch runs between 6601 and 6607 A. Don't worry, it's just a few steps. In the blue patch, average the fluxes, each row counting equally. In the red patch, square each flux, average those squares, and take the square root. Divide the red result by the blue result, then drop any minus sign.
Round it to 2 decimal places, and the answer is 0.98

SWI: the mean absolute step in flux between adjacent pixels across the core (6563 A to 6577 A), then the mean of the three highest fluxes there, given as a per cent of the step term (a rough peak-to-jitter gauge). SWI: 2051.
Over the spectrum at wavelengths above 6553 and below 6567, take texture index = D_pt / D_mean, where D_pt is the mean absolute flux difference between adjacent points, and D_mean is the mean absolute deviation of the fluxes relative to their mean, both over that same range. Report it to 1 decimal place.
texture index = 1.6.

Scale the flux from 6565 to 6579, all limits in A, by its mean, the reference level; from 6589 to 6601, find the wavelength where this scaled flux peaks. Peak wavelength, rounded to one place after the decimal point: 6600.0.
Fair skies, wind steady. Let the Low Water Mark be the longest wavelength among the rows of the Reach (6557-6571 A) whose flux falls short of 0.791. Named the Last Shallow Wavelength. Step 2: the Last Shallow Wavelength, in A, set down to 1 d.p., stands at 6570.0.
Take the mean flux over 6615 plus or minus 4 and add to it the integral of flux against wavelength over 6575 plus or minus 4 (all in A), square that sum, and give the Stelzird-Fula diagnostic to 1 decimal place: 55.5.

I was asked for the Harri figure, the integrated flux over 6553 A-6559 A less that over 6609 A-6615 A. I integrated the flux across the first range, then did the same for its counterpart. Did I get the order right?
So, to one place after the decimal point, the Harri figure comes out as -0.7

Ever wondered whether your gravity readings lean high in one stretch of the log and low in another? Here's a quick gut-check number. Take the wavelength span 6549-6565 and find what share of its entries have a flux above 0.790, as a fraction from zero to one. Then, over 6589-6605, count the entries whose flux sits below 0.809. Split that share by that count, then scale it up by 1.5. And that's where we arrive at 0.28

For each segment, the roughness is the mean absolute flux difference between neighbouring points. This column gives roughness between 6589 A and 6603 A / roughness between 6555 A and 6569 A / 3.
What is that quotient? 0.15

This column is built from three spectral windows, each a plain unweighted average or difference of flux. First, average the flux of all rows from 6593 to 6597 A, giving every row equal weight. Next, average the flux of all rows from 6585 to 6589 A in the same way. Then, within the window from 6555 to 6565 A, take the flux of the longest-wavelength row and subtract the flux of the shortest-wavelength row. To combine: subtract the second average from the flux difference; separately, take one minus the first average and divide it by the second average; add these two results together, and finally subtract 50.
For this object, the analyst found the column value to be -50.6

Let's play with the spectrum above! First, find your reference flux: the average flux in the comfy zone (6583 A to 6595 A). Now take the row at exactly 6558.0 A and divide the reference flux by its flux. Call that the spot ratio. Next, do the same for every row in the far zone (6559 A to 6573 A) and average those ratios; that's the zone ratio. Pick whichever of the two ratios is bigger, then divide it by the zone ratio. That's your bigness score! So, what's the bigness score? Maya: 1.23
